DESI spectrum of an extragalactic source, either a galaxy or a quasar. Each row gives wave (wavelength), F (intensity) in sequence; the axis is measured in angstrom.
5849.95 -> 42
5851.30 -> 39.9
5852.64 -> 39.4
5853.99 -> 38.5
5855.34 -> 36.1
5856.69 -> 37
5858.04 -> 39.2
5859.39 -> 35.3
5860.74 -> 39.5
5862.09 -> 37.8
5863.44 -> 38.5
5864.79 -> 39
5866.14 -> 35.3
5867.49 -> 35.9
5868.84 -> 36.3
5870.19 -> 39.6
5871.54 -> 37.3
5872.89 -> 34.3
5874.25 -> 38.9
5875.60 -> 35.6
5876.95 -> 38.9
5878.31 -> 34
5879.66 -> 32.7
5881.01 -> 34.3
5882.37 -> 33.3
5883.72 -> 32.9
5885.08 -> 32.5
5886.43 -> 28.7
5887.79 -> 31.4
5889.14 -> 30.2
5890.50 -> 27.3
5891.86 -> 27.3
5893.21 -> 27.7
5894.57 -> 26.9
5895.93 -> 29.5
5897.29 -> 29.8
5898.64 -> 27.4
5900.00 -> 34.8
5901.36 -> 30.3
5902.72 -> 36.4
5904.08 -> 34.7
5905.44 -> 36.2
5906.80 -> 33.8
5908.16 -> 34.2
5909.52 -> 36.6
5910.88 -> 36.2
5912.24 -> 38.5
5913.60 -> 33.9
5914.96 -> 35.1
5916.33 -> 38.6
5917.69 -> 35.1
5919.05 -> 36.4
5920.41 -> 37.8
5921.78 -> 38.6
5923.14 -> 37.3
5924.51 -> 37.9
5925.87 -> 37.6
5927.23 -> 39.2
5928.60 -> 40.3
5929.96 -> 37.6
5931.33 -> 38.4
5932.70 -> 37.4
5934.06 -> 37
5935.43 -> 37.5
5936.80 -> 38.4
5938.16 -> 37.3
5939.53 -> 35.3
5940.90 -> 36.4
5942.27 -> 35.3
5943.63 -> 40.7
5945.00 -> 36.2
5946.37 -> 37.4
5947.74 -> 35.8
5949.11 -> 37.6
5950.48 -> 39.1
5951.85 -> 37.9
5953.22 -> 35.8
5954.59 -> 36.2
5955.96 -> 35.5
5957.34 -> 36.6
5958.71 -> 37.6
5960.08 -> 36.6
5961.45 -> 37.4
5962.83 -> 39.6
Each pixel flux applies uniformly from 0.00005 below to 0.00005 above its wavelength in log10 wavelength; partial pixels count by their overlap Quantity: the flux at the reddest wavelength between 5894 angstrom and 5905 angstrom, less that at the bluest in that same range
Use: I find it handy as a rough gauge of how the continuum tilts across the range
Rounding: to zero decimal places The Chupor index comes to 8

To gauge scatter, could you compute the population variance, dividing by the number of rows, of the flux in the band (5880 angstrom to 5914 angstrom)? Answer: 11.6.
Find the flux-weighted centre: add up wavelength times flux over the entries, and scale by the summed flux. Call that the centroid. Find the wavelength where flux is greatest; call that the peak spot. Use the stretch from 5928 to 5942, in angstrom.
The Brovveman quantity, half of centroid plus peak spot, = 5931.6 angstrom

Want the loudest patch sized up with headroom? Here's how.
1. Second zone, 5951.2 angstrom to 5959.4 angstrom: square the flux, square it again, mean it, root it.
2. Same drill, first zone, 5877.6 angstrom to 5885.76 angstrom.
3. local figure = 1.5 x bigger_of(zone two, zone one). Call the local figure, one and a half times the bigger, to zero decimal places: 2013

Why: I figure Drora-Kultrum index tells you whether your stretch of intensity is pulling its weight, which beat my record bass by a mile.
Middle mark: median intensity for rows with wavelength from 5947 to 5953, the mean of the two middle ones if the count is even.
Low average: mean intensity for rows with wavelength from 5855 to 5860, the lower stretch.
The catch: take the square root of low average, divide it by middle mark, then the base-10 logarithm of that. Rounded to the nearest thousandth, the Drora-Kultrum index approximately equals -0.793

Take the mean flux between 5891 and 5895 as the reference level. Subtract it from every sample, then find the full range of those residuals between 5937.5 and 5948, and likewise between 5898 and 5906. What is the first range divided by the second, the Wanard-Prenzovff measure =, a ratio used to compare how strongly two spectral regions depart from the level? 0.6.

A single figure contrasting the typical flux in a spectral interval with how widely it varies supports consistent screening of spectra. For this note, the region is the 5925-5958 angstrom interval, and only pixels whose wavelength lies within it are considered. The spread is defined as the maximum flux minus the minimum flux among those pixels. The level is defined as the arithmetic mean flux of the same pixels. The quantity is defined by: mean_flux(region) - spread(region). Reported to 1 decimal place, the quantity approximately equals 32.0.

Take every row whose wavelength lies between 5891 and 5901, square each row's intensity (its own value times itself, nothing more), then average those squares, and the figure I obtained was 851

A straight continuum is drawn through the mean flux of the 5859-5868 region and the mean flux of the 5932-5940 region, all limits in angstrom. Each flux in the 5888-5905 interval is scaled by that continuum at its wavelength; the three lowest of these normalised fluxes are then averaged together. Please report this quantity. 0.73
